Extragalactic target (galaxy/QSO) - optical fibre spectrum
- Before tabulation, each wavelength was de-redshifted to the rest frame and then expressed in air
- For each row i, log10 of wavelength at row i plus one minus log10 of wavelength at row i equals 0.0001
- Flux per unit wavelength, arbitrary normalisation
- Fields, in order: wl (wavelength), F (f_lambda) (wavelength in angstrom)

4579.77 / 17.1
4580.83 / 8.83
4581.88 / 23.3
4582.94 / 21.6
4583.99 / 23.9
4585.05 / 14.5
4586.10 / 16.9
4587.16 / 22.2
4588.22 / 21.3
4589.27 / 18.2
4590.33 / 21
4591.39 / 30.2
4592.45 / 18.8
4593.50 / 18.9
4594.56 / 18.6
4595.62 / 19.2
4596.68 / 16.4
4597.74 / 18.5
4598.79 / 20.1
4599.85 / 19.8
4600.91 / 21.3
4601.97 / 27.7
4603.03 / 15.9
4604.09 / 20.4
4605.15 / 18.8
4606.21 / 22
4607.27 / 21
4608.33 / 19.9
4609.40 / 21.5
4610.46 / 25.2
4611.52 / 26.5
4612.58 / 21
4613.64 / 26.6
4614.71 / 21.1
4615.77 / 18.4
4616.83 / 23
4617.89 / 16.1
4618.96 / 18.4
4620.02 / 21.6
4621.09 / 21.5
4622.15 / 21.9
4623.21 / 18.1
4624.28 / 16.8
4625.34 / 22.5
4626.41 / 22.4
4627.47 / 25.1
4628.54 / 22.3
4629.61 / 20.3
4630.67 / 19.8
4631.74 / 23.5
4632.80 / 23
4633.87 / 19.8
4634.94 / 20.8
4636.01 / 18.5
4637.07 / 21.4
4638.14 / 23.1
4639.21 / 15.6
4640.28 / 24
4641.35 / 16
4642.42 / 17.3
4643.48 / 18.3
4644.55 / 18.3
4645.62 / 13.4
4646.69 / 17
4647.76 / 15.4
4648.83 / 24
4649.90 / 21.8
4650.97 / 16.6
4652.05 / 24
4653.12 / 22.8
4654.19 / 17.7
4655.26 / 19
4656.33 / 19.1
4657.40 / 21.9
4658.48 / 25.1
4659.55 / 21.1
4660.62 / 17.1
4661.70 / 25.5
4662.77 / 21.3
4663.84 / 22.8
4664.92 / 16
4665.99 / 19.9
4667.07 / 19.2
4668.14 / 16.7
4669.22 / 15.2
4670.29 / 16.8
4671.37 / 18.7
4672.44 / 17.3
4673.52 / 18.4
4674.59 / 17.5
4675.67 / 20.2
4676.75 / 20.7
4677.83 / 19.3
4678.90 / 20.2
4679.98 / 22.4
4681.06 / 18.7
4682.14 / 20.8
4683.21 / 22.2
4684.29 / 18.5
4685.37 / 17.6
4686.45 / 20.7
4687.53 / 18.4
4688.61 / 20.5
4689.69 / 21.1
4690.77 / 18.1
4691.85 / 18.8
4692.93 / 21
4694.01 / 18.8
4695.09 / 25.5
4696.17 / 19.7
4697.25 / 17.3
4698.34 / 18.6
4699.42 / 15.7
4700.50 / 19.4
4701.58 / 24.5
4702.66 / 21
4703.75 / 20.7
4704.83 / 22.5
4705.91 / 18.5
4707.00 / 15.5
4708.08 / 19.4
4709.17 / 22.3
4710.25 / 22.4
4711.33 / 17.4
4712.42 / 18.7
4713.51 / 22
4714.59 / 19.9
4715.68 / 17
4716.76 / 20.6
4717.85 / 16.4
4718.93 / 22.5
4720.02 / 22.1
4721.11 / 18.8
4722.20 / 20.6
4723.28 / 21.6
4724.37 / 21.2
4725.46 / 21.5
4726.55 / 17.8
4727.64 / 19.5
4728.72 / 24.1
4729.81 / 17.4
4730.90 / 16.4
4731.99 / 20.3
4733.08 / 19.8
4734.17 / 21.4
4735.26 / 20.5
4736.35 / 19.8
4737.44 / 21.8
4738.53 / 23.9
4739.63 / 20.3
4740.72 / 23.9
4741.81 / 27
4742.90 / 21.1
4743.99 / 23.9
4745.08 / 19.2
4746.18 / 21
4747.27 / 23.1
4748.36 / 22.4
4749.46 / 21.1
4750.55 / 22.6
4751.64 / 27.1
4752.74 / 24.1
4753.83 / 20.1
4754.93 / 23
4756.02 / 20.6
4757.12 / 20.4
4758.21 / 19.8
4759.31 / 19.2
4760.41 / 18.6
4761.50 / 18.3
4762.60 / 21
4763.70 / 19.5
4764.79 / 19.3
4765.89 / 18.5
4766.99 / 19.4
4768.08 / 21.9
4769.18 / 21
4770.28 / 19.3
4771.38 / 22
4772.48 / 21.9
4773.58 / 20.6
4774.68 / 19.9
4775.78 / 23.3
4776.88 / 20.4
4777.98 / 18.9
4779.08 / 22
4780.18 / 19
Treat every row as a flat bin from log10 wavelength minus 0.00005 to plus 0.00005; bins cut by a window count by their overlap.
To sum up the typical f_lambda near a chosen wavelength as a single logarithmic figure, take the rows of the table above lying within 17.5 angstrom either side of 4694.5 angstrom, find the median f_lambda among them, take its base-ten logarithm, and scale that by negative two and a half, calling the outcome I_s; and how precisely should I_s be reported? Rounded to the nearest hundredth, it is -3.23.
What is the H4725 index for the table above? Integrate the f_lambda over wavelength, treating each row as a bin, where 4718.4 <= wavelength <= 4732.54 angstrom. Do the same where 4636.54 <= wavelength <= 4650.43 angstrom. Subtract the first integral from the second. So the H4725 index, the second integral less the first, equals -24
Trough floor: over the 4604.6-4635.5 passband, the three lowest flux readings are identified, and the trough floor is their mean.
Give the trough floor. 17.0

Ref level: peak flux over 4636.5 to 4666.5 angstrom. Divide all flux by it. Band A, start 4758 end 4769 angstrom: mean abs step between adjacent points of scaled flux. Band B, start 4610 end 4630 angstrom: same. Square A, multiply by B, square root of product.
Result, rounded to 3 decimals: 0.015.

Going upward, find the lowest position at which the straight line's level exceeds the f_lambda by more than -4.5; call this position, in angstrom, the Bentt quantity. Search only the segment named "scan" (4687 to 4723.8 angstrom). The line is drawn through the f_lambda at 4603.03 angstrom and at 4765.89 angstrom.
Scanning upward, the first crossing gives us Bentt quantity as 4687.53 angstrom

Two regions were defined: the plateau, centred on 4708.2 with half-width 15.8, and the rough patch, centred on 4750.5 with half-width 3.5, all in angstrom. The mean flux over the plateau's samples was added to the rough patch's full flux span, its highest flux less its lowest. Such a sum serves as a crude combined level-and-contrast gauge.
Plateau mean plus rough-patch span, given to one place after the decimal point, 27.0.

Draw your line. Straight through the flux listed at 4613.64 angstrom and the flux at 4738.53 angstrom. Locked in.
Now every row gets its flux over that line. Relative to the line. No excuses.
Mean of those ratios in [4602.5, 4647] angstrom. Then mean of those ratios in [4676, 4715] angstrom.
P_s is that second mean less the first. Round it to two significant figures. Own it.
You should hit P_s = 0.029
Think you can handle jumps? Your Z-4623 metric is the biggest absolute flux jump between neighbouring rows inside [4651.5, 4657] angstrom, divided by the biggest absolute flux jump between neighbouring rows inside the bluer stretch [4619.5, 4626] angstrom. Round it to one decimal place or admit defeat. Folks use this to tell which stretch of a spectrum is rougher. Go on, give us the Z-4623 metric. 0.9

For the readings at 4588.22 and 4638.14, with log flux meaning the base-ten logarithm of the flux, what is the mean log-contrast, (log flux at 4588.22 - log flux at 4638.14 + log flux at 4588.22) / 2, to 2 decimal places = 0.65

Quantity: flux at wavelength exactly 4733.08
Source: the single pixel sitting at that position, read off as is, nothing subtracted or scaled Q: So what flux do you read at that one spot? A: 19.8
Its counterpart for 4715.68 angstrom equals 17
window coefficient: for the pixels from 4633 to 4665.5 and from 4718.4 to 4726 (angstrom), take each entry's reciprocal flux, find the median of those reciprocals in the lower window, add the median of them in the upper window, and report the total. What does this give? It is 0.098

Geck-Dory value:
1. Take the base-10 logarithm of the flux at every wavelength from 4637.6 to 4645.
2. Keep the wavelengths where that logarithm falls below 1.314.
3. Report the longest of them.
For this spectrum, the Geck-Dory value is 4644.55 angstrom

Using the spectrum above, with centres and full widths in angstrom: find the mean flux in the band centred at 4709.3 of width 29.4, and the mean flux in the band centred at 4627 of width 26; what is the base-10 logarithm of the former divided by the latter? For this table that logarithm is -0.01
